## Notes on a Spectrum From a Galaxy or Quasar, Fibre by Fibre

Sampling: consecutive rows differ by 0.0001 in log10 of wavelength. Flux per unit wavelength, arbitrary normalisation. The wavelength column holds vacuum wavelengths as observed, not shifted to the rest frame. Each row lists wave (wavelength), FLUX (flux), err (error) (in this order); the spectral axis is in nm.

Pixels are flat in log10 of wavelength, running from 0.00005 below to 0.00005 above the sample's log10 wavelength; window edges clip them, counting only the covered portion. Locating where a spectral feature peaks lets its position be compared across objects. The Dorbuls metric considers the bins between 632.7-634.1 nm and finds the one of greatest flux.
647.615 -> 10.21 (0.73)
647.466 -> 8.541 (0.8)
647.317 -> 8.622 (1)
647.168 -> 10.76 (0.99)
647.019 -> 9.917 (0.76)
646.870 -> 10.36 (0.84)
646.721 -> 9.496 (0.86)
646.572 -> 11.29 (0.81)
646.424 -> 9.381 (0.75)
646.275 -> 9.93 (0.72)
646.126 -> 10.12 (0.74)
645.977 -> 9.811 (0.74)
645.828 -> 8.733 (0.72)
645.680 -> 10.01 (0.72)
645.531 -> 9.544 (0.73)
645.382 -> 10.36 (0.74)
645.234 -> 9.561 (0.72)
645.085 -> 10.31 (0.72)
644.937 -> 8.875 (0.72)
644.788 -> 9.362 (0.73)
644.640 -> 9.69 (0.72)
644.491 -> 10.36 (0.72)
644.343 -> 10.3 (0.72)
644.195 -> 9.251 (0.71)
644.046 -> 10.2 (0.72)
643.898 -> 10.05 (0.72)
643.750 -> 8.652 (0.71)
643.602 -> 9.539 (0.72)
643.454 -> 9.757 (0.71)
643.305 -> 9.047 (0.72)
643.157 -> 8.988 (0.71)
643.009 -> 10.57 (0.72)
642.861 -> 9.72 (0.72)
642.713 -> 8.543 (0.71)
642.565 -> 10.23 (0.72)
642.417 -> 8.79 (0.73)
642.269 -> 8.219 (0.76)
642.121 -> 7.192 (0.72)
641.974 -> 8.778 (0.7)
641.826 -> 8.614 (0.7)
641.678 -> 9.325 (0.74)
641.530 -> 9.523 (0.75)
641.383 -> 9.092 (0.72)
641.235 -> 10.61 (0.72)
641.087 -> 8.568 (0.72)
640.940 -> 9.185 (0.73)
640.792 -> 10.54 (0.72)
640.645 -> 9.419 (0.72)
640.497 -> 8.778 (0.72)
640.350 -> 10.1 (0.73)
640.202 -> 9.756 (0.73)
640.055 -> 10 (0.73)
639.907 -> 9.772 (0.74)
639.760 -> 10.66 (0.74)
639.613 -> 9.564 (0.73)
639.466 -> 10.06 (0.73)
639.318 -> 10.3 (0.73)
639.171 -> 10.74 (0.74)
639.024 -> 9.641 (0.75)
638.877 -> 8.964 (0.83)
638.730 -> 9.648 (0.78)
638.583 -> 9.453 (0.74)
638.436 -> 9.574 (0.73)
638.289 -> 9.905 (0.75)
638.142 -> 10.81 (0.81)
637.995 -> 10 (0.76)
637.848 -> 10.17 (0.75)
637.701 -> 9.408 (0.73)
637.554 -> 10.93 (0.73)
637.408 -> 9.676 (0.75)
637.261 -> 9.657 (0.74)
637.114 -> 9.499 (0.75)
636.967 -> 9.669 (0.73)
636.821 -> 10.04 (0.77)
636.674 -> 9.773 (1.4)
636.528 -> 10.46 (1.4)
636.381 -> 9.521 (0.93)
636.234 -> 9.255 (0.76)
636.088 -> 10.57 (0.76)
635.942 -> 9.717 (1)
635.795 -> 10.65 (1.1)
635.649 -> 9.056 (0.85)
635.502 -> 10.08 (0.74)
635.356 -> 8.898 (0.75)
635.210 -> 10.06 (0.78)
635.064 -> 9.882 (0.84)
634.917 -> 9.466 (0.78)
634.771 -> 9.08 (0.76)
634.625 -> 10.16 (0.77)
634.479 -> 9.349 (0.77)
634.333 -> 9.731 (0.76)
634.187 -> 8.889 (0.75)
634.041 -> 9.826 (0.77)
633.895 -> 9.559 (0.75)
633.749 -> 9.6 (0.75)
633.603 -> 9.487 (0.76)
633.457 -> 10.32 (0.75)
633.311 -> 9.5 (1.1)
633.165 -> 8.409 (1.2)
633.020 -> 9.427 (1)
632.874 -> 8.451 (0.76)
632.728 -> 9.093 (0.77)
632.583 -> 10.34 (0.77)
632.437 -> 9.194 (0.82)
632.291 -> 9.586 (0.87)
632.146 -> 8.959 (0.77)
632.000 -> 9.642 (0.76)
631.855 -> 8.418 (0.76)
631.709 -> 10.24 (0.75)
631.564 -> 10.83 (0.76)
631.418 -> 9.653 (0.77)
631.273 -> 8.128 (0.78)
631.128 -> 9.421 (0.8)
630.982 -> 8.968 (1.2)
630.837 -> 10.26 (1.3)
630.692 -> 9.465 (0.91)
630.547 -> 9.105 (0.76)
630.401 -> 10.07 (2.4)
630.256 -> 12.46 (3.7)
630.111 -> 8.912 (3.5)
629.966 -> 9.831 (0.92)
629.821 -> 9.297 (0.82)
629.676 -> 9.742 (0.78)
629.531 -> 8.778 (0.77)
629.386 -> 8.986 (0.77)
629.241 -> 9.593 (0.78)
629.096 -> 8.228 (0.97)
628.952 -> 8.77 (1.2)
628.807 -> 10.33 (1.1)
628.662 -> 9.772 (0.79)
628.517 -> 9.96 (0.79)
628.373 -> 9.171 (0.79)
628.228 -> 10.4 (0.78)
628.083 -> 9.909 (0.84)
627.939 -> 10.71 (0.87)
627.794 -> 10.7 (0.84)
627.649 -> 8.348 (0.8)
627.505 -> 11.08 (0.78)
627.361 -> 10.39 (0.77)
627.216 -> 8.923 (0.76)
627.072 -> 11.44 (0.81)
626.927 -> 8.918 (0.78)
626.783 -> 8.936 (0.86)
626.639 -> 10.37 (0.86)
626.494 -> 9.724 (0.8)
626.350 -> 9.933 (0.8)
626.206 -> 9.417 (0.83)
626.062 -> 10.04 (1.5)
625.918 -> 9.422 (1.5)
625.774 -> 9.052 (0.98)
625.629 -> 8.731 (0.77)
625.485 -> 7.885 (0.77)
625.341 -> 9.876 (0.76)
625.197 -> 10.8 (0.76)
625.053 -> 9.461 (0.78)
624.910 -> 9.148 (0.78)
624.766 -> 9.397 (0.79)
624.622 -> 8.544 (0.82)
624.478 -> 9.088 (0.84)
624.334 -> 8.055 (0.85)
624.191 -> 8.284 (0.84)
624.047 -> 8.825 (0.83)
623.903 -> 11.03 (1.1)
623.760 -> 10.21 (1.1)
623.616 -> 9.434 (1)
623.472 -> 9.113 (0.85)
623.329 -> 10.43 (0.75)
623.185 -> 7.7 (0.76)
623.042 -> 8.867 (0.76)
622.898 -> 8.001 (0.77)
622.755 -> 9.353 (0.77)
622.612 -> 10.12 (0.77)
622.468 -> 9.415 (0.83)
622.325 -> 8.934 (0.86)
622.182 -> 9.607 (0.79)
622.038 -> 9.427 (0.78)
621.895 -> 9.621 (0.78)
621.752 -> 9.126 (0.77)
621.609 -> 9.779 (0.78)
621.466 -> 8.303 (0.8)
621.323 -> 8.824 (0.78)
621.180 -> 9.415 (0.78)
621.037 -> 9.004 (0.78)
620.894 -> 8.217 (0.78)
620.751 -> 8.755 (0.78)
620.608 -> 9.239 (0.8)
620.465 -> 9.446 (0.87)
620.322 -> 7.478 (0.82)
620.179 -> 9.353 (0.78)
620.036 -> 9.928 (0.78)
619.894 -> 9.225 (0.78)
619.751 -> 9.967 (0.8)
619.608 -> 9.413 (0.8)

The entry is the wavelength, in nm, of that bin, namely 633.457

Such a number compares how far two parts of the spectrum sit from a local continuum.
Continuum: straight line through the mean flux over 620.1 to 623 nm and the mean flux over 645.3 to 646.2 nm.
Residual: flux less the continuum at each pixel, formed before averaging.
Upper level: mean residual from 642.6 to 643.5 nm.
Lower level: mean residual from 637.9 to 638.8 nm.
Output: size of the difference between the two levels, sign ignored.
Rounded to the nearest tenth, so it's 0.6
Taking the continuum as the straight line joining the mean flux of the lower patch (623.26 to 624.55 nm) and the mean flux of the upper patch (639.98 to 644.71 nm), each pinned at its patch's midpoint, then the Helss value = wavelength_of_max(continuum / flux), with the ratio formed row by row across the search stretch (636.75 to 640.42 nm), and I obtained 638.877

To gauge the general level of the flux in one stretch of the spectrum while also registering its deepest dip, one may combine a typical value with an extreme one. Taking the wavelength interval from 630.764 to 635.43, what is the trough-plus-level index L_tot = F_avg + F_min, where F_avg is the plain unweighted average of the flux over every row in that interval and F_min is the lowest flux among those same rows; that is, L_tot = 17.6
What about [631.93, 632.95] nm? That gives 17.8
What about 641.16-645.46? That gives 16.6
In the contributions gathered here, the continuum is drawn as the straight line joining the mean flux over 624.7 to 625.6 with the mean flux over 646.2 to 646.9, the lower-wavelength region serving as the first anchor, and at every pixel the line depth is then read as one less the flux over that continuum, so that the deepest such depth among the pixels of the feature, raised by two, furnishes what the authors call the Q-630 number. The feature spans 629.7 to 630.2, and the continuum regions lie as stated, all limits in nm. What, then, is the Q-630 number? 2.07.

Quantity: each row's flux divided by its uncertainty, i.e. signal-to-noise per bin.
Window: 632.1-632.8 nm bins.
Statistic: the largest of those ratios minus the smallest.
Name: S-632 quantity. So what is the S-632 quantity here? 2.4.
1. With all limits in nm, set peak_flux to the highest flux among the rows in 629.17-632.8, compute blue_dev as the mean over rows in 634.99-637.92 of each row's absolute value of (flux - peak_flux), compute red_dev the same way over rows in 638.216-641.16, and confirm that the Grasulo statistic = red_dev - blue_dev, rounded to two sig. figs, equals 0.12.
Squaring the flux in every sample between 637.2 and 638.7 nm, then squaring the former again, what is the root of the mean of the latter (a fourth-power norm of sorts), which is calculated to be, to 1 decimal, 100.0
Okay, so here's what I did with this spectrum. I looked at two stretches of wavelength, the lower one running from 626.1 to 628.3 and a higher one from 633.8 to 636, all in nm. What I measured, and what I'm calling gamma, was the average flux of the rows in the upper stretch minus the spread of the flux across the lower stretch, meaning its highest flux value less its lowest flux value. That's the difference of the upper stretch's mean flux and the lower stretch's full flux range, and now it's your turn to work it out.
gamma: 6.5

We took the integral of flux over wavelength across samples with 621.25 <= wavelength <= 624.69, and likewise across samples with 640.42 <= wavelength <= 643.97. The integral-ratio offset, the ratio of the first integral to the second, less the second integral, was -31.8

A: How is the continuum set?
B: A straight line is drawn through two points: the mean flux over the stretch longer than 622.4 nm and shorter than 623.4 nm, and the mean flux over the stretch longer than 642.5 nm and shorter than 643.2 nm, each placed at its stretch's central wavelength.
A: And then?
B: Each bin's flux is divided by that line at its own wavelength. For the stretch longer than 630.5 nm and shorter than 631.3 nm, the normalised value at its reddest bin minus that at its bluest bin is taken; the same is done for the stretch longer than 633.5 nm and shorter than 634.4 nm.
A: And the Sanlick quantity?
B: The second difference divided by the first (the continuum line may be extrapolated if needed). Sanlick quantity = -0.2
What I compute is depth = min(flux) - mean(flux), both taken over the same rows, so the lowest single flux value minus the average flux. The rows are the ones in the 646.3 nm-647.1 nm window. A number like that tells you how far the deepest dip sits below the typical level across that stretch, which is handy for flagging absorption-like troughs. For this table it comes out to -0.71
